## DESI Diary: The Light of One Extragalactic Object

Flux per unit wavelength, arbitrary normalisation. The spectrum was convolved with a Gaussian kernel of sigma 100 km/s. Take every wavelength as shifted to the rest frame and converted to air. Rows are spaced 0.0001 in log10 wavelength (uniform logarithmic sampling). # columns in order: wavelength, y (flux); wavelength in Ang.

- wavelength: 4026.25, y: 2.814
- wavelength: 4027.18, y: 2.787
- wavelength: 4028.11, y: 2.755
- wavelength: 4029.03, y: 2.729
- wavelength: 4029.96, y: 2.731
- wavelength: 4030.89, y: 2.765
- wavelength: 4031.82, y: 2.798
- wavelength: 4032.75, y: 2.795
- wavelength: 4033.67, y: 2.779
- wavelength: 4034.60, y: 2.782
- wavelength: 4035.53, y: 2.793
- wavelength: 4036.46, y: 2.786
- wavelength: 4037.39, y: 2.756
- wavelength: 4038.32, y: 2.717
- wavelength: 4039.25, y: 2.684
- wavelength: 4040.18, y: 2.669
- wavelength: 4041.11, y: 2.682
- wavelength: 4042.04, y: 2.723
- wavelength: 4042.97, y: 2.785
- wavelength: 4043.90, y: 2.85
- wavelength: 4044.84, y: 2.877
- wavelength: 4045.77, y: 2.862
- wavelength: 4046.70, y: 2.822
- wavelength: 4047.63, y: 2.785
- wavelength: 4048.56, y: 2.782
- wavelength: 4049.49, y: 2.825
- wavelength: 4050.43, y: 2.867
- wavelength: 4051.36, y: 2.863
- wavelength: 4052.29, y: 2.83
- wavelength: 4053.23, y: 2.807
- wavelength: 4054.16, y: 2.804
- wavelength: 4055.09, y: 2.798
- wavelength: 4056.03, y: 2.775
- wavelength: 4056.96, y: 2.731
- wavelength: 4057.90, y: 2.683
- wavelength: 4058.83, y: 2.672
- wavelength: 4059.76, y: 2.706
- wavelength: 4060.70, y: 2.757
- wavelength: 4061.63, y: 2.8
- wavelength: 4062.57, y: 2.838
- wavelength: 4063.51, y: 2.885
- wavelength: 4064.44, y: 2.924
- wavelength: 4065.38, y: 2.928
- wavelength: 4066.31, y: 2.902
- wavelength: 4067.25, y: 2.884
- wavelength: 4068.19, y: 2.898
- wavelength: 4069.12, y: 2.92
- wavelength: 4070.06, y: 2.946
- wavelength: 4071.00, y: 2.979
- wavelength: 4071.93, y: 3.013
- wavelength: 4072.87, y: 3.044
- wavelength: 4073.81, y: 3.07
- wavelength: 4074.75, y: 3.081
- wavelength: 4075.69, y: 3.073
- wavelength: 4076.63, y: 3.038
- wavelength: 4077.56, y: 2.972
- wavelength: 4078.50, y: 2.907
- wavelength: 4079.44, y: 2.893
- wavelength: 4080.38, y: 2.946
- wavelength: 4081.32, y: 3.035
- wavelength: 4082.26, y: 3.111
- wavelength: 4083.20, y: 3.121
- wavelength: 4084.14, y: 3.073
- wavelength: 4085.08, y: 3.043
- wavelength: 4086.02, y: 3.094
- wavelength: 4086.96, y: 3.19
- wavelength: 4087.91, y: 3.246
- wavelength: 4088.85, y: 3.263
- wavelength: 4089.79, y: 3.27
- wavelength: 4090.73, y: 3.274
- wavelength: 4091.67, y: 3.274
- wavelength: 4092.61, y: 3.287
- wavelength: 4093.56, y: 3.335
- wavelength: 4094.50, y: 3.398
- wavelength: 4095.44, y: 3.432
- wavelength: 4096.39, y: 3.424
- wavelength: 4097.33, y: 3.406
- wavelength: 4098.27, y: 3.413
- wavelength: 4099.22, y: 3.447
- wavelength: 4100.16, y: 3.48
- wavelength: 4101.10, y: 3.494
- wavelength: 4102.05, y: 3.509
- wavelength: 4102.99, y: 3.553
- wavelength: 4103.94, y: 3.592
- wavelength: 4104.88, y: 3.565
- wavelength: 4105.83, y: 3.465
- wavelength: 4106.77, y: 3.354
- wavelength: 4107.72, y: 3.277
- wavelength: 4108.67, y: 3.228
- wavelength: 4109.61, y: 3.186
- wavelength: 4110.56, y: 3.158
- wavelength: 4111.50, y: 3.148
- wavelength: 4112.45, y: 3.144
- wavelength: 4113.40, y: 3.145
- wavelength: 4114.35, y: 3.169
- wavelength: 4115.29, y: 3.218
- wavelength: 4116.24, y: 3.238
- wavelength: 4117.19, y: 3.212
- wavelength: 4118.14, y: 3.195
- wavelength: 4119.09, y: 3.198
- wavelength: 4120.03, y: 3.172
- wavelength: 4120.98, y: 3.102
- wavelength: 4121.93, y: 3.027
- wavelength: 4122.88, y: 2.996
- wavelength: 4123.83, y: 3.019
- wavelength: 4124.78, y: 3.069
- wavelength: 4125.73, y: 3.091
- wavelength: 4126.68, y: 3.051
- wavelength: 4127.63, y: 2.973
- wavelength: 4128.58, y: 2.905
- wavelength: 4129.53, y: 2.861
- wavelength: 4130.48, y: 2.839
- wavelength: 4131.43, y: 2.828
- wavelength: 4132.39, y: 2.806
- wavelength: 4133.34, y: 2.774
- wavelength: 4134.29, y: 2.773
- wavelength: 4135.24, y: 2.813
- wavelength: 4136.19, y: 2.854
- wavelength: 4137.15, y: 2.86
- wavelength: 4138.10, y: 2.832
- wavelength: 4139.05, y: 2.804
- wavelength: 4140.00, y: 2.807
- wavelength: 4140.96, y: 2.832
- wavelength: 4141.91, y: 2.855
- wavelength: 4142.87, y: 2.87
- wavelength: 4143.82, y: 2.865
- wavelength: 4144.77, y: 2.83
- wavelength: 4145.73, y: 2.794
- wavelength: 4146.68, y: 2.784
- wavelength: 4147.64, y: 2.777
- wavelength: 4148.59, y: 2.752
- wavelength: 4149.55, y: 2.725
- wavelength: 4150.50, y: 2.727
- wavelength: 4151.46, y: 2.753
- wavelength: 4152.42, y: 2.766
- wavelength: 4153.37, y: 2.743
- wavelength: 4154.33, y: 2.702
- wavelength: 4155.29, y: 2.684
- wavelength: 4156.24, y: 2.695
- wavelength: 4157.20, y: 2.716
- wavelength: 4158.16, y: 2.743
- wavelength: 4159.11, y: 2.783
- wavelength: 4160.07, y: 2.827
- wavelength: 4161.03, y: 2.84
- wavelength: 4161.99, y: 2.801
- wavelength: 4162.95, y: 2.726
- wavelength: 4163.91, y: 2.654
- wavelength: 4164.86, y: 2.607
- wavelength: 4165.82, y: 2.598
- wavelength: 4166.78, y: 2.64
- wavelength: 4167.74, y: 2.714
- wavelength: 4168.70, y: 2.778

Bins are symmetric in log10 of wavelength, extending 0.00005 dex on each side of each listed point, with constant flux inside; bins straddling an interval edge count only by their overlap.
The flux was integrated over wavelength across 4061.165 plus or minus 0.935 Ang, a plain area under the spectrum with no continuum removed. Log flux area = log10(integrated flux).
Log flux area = 0.72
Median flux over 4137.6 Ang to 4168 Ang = 2.8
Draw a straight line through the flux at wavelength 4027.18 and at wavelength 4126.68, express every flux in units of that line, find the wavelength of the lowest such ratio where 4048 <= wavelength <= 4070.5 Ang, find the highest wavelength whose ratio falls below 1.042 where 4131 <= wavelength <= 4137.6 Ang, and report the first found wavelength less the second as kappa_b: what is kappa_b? -78.3 Ang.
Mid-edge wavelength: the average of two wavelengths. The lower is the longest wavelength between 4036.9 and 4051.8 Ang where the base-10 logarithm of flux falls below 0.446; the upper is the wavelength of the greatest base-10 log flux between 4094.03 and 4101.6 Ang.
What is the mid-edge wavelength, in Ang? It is 4074.8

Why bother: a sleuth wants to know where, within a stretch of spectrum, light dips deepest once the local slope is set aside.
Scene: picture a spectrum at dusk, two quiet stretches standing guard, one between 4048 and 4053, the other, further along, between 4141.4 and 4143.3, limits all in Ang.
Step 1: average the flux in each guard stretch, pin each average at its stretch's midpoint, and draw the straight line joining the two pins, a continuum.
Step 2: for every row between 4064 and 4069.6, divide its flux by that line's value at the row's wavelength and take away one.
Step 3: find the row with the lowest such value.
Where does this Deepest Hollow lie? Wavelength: 4067.25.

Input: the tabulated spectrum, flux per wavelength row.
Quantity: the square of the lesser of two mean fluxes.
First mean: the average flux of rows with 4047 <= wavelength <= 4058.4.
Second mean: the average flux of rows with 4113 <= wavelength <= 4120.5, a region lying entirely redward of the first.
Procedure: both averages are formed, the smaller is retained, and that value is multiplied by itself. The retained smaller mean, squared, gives 7.8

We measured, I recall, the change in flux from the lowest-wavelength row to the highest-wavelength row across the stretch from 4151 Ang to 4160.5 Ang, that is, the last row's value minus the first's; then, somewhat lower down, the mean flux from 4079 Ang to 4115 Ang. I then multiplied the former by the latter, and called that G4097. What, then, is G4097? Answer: 0.24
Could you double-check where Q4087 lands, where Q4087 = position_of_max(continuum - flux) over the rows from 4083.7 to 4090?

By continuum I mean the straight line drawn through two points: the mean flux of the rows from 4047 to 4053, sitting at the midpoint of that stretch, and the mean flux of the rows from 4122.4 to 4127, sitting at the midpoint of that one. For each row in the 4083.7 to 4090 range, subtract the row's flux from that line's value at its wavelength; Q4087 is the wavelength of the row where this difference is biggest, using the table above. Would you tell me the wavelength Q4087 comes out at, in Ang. 4085.08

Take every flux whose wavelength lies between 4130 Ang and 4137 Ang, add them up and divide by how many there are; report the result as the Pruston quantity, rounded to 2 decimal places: 2.81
